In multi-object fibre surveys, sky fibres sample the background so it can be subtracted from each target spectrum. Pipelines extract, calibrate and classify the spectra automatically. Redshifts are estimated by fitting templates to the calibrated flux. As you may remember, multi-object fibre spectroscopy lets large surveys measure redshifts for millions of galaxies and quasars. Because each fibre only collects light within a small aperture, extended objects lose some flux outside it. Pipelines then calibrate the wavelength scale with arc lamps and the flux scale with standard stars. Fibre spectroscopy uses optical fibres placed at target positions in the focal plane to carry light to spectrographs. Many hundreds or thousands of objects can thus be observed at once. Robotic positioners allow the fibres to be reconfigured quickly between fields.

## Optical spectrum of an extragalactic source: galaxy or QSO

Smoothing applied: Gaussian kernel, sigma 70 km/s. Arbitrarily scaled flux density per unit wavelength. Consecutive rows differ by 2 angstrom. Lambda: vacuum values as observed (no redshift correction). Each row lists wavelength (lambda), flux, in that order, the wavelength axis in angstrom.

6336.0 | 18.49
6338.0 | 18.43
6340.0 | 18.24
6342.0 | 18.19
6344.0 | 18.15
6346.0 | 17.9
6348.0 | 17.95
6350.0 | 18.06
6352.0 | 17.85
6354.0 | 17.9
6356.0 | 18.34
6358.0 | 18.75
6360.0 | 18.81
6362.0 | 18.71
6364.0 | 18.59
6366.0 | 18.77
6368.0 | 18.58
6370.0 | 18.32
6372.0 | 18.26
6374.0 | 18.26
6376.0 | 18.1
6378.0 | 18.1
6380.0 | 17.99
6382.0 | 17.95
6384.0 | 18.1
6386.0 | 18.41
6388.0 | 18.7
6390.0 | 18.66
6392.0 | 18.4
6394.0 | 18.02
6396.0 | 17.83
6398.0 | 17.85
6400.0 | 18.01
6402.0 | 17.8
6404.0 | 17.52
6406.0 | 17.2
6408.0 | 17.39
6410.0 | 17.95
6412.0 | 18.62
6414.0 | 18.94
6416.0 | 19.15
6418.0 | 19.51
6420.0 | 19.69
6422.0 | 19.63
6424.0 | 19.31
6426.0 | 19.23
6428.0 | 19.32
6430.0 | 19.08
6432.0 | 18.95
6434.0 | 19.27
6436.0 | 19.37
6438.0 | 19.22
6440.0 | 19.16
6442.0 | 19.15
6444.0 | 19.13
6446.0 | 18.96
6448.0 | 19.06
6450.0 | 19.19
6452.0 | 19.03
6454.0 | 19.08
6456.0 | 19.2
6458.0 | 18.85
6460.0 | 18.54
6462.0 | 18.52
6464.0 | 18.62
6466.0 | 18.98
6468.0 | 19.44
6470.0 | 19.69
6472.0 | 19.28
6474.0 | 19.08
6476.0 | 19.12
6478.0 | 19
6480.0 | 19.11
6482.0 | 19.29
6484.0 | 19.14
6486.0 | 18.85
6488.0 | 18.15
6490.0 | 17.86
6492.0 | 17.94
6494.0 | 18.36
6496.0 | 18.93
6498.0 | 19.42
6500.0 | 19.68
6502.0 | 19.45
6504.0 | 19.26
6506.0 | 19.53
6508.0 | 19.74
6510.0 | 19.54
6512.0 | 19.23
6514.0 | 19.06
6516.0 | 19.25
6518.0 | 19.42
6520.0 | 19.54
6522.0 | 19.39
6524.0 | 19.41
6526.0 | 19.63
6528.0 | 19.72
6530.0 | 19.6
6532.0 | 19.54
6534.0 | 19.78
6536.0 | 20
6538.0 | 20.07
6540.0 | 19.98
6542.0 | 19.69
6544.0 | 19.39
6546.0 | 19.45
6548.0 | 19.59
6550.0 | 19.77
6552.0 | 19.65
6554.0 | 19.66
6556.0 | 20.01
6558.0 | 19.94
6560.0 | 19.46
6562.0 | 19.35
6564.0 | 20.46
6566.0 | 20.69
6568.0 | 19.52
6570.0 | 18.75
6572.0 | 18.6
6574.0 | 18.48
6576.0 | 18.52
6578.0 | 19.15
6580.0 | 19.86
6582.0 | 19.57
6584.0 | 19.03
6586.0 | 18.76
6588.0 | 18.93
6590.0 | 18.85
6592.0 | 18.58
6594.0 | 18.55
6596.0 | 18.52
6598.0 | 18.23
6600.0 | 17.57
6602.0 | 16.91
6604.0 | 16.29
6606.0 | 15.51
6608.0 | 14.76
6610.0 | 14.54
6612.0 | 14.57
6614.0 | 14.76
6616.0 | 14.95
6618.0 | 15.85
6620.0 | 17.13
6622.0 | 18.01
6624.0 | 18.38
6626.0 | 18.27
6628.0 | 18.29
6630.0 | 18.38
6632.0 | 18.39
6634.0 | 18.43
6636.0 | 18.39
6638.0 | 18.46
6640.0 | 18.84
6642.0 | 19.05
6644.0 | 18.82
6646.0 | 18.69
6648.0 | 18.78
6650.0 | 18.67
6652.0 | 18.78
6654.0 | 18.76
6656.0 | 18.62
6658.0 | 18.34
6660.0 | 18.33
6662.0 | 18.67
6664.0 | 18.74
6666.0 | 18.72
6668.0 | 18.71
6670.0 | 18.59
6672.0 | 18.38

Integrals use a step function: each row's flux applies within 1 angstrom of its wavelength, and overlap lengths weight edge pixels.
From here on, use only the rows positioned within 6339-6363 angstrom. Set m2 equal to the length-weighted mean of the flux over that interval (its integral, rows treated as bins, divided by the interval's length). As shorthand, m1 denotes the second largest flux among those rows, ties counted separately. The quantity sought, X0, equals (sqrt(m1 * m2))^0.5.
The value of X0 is 4.30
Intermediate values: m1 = 18.75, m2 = 18.2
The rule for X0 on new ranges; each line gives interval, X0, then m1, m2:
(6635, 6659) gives 4.33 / 18.84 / 18.7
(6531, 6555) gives 4.46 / 20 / 19.7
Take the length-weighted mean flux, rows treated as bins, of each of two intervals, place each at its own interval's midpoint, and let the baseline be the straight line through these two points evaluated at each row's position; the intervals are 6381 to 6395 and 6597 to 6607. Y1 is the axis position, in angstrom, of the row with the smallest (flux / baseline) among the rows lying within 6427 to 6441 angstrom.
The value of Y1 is 6432.0 angstrom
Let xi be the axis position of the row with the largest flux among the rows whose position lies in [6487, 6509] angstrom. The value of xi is 6508.0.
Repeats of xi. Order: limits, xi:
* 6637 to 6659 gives 6642.0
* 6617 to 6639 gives 6638.0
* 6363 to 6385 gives 6366.0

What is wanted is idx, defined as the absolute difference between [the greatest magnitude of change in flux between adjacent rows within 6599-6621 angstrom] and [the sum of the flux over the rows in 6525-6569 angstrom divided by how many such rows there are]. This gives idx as 18.5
